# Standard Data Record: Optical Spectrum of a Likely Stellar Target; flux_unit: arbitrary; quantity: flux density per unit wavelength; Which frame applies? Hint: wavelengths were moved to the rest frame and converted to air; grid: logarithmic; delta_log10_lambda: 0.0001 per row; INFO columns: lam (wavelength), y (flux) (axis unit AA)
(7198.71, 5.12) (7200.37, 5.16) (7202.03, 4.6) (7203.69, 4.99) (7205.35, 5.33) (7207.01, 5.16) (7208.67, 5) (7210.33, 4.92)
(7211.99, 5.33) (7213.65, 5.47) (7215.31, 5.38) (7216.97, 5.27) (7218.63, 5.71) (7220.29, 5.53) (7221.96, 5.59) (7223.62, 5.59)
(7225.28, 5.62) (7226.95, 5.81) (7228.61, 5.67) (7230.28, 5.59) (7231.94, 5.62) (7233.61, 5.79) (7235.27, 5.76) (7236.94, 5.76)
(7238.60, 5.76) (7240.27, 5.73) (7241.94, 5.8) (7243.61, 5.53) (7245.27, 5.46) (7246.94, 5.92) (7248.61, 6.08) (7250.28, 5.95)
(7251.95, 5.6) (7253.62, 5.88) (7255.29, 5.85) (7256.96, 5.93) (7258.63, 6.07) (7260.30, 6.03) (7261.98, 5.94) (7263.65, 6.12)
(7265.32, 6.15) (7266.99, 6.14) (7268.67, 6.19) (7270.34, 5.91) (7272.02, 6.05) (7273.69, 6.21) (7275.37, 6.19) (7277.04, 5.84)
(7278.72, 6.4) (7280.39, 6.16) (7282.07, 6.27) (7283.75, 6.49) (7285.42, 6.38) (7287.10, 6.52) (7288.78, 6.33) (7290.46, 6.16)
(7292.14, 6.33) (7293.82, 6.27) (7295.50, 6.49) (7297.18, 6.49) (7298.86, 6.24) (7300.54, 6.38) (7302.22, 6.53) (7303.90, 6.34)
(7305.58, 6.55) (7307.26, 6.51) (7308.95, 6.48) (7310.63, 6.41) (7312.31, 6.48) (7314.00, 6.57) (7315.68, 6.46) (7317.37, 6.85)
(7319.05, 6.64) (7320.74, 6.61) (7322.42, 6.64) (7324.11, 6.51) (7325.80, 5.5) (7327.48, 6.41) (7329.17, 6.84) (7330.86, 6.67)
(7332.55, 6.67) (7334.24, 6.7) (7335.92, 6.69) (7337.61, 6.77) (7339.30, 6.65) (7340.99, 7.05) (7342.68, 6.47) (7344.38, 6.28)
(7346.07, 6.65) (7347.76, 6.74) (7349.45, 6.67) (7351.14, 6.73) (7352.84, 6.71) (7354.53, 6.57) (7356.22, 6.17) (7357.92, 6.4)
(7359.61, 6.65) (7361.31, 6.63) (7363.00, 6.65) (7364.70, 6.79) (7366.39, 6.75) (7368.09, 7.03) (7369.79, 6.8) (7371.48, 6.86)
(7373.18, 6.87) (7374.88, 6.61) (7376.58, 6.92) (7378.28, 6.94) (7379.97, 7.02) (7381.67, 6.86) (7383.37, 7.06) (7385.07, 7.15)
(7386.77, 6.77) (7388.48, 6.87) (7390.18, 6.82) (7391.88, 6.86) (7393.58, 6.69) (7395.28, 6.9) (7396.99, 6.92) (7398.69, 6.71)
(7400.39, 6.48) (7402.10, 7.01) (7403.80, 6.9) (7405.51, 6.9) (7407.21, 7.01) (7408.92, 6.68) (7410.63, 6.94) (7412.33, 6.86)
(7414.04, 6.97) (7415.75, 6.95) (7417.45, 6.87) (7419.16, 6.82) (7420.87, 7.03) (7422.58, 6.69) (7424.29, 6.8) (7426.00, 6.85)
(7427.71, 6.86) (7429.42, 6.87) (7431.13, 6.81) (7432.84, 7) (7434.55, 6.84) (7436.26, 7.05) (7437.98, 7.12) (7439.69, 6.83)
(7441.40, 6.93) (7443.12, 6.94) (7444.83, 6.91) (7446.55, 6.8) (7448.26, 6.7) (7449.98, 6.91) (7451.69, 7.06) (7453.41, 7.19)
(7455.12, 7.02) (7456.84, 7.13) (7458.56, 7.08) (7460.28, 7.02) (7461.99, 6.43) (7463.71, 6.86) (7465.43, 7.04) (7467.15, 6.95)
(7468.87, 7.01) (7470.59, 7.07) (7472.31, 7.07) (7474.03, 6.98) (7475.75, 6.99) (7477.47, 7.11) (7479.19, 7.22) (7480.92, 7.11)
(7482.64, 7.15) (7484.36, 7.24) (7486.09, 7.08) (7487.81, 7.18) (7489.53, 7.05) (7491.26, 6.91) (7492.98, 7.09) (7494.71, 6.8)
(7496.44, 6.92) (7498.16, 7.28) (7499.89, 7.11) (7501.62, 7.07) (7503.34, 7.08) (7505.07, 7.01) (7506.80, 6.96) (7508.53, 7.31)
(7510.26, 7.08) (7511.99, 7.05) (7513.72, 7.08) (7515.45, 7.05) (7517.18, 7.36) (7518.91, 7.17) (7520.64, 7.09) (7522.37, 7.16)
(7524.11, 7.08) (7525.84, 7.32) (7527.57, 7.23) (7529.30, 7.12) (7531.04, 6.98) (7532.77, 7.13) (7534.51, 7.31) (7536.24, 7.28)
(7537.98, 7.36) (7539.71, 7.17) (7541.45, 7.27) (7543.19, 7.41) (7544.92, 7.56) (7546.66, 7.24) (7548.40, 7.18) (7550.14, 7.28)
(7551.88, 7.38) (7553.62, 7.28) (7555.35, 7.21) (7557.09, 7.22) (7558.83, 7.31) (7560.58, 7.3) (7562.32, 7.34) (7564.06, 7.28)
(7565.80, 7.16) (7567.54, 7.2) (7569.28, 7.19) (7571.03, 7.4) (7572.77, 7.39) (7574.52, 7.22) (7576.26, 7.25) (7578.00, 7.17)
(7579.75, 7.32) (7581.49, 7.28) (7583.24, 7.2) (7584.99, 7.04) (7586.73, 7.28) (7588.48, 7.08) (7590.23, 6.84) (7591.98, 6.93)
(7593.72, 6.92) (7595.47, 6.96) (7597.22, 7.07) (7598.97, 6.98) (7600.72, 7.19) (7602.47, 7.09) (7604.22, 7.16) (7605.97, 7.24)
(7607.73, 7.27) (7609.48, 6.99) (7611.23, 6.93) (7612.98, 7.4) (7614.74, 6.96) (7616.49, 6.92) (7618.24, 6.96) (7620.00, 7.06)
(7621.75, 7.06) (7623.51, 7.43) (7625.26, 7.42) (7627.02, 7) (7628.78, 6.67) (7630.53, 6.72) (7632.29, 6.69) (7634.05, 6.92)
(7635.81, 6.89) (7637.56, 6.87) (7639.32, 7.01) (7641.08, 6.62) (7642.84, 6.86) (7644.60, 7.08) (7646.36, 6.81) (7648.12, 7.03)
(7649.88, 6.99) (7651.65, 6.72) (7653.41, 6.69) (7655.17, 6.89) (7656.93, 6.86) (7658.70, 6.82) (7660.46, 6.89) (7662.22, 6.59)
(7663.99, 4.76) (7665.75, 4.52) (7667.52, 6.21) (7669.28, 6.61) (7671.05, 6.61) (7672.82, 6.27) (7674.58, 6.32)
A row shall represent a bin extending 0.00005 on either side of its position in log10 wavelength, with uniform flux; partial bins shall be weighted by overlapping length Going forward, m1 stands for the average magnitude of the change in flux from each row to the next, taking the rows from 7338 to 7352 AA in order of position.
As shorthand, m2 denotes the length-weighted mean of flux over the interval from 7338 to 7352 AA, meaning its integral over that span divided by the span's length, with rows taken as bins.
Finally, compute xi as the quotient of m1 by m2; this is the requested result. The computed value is 0.038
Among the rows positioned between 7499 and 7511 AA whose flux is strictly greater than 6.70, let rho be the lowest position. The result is 7499.89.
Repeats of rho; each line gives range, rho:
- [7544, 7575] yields 7544.92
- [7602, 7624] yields 7602.47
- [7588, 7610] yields 7588.48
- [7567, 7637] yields 7567.54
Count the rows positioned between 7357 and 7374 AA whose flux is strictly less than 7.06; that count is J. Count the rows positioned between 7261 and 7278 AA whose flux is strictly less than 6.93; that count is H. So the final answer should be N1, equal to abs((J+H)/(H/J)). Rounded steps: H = 10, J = 10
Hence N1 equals 20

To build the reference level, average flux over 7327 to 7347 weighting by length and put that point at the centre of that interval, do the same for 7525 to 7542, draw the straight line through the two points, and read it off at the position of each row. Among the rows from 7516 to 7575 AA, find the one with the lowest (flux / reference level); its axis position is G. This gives 7531.04 AA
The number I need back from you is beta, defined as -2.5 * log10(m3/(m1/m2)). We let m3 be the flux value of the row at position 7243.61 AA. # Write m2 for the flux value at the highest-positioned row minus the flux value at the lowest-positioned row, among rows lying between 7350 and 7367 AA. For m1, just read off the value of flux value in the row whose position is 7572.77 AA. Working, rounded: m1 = 7.39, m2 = 0.0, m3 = 5.53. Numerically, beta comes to 4.6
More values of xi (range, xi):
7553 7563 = 0.006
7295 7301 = 0.020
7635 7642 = 0.027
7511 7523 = 0.017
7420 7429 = 0.019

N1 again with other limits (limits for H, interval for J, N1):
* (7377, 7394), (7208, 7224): 27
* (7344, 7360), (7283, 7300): 20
